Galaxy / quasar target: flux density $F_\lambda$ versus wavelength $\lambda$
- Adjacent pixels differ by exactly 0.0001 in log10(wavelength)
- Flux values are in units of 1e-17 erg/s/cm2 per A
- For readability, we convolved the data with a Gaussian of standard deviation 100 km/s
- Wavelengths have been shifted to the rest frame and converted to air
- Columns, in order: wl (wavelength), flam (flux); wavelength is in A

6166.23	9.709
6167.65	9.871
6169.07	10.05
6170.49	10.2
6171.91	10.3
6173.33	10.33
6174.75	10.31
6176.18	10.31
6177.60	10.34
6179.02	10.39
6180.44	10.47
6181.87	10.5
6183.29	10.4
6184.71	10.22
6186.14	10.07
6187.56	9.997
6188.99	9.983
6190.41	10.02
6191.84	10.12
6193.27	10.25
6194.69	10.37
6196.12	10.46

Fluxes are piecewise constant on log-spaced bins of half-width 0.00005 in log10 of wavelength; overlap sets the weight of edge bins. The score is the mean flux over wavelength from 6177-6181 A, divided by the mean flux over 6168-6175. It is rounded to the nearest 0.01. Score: 1.02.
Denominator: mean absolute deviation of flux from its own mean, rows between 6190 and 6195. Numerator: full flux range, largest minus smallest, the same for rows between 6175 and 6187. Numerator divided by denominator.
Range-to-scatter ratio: 3.6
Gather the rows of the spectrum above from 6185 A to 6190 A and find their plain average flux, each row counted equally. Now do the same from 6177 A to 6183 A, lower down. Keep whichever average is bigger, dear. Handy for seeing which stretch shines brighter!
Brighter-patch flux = 10.4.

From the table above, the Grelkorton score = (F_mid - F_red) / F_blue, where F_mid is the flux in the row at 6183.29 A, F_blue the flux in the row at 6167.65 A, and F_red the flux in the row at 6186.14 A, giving 0.033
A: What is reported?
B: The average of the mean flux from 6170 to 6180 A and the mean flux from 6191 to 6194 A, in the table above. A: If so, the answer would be 10.25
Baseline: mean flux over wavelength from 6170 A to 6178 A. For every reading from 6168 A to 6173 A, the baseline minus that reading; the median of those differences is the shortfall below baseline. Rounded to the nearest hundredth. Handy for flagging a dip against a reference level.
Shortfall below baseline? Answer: 0.10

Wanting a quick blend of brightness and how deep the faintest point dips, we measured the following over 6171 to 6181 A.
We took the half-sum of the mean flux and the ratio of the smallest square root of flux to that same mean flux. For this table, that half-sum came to 5.33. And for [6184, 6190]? 5.19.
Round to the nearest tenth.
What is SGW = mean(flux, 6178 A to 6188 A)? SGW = 10.3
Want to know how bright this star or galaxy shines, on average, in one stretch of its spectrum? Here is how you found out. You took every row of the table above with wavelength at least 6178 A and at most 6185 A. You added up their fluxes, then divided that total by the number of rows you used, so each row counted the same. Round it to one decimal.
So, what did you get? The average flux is 10.4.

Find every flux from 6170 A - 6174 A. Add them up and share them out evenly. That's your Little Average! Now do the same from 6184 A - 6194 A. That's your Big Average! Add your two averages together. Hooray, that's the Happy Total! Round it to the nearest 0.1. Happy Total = 20.4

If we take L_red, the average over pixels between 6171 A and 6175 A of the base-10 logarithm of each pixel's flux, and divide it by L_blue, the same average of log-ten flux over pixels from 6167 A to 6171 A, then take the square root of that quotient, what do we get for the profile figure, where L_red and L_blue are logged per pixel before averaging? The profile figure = 1.01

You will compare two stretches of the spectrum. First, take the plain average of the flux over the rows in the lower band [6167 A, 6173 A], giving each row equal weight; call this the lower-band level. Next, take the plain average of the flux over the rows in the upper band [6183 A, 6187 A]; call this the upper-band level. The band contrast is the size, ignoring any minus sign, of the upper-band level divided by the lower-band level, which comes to 1.01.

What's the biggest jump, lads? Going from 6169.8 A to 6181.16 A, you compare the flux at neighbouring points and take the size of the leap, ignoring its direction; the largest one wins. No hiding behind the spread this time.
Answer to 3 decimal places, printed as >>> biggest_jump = 0.100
